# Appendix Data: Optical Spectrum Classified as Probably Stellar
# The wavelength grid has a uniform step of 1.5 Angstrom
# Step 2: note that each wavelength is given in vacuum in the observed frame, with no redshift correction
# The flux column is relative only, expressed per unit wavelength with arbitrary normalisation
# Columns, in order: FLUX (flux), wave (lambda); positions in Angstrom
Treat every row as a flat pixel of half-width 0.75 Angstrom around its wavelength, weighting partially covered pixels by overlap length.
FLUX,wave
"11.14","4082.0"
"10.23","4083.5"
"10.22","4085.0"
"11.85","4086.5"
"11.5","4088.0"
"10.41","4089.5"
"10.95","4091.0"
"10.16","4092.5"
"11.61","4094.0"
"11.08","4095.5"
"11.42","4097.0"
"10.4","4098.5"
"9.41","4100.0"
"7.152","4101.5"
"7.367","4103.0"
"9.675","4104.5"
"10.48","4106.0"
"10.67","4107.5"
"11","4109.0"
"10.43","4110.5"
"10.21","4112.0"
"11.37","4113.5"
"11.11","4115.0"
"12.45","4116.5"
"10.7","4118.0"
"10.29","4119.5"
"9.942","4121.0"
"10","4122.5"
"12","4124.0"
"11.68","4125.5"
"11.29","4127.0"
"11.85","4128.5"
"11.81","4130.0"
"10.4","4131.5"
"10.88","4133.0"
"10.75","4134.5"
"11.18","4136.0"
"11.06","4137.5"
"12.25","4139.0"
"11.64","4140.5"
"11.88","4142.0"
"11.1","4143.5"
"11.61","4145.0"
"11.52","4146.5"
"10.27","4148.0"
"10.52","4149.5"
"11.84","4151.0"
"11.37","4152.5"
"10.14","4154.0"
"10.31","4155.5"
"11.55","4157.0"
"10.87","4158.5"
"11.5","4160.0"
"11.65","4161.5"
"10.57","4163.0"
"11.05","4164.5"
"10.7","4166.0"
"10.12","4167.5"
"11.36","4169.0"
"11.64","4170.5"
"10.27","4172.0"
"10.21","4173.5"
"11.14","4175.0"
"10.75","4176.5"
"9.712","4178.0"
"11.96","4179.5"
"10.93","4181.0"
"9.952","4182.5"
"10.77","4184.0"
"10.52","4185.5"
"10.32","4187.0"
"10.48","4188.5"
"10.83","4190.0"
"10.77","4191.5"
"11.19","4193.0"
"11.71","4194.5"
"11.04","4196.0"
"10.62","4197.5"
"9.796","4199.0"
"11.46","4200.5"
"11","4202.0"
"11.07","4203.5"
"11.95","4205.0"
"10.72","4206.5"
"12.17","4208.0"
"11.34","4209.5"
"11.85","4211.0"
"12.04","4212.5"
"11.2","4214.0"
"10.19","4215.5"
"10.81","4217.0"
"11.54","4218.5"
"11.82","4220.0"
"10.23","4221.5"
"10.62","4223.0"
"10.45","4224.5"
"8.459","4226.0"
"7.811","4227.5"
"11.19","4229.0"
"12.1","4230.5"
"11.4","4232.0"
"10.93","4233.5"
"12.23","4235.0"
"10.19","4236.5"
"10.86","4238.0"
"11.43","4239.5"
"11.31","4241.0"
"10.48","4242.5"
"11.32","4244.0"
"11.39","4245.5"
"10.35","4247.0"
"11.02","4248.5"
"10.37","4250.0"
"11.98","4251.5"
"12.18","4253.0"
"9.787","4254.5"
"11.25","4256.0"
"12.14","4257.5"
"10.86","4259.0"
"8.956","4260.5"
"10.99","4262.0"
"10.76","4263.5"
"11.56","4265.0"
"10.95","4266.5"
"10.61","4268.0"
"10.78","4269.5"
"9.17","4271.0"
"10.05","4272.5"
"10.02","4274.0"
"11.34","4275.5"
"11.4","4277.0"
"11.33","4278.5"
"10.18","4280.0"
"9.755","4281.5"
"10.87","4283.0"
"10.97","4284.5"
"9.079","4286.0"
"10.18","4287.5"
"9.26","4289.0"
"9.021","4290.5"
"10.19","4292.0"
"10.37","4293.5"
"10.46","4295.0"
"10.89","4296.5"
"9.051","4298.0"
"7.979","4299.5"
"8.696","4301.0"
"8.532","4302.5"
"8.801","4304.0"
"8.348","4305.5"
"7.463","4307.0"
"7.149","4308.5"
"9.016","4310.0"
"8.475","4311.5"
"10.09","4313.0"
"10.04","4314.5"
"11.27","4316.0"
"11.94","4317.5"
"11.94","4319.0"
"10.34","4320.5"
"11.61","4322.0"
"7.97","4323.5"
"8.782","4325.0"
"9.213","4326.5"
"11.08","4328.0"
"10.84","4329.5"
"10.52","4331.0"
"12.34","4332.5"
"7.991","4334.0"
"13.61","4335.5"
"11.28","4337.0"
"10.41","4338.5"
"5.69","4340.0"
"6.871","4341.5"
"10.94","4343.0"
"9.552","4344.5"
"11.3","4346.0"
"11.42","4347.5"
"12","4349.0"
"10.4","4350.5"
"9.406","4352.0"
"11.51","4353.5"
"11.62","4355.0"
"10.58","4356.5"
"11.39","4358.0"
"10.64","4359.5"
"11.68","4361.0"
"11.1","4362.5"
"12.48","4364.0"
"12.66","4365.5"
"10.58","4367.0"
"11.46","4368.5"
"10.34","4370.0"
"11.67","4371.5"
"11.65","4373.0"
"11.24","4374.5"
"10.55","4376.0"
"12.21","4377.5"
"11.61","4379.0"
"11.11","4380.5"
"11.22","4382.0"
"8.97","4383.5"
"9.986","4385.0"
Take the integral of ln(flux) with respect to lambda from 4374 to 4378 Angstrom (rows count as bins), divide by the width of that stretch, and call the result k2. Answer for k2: 2.42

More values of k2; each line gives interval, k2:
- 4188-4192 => 2.37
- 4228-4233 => 2.42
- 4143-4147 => 2.44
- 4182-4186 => 2.34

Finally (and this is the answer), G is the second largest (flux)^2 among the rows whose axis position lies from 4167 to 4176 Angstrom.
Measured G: 129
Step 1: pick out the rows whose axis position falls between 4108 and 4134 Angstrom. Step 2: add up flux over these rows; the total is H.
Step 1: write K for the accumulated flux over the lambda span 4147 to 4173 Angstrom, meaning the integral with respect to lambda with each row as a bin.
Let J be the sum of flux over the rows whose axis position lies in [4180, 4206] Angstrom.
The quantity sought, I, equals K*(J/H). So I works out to 279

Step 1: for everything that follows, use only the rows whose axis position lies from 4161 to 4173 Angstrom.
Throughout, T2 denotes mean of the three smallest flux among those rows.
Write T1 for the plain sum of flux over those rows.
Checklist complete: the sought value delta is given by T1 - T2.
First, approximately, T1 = 87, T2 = 10.3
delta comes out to 77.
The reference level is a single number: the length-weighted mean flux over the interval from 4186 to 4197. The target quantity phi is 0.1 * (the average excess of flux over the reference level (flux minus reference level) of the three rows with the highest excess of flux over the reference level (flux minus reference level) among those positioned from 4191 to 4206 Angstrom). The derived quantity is 0.08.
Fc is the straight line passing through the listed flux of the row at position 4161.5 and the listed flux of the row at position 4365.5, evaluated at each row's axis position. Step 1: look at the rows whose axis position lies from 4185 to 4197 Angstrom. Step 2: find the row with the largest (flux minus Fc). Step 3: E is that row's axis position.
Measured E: 4194.5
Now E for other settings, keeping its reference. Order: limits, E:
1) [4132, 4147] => 4139.0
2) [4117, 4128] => 4124.0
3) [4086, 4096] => 4086.5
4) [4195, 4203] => 4200.5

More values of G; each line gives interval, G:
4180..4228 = 145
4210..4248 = 146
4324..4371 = 160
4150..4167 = 136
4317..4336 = 152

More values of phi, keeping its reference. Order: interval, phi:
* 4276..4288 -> 0.03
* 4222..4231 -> 0.04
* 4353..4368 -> 0.14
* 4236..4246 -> 0.05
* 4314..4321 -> 0.08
